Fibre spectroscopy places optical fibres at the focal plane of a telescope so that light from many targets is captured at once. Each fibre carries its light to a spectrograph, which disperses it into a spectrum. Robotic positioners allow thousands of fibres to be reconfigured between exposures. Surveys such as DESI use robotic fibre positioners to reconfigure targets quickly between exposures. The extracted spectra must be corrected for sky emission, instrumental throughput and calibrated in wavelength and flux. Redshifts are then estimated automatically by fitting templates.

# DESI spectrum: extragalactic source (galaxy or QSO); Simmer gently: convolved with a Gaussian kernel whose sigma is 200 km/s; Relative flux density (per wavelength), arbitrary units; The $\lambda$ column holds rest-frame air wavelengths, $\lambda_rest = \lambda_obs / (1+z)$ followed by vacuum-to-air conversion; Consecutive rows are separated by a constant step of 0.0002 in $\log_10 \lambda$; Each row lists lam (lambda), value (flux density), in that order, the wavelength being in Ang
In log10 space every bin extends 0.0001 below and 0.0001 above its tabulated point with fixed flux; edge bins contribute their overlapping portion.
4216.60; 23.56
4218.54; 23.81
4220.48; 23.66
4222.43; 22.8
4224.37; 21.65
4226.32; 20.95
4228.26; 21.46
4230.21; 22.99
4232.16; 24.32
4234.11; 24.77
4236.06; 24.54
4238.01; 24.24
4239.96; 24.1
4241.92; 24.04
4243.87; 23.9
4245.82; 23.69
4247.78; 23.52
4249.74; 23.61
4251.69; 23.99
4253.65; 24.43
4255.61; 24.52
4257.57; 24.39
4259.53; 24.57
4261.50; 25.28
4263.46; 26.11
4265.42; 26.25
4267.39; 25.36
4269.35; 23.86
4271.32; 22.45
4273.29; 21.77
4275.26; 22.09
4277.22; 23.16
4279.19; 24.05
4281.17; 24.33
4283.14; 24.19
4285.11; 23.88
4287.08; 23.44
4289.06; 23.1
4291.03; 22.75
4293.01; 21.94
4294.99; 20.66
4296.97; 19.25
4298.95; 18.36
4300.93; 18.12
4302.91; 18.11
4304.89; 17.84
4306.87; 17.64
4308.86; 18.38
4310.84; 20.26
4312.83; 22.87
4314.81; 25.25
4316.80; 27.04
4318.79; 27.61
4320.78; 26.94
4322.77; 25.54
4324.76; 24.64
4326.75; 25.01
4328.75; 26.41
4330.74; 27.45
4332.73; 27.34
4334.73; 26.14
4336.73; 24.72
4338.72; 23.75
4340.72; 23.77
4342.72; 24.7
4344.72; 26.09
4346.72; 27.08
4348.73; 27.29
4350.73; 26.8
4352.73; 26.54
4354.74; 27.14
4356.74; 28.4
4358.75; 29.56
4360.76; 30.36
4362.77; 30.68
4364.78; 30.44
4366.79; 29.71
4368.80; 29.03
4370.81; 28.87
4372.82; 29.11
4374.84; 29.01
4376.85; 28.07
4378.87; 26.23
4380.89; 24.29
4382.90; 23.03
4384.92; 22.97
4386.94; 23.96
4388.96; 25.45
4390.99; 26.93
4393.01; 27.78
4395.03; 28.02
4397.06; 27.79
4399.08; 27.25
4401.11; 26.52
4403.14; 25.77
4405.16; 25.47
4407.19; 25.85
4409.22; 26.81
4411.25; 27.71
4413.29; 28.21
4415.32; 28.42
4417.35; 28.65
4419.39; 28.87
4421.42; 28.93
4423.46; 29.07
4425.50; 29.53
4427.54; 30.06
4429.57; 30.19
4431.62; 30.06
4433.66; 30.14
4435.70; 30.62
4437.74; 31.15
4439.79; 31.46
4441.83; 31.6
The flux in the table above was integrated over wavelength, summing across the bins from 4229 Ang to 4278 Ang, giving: 1179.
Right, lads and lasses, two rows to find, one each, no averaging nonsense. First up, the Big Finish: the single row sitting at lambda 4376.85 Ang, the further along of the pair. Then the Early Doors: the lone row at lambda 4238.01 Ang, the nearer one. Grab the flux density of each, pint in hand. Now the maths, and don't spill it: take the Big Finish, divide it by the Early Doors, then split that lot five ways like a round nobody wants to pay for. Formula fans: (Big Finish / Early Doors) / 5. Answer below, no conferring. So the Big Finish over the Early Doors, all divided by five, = 0.23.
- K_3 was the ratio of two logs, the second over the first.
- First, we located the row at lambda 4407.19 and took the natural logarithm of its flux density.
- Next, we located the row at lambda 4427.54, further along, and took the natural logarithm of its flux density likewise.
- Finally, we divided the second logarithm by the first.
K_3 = 1.05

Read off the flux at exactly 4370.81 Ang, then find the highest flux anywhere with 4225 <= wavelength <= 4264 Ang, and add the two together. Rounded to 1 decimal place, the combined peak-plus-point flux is 55.0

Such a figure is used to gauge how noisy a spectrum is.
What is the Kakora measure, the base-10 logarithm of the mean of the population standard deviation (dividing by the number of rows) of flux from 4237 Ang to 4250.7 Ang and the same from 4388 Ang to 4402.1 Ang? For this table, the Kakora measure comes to -0.26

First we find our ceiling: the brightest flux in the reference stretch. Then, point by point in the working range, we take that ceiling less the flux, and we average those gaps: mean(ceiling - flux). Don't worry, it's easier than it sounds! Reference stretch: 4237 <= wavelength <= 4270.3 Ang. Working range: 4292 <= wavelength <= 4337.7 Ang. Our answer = 3.3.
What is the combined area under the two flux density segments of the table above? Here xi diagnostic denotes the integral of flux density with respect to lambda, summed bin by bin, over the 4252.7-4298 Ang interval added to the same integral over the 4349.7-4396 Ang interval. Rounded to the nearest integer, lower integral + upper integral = 2340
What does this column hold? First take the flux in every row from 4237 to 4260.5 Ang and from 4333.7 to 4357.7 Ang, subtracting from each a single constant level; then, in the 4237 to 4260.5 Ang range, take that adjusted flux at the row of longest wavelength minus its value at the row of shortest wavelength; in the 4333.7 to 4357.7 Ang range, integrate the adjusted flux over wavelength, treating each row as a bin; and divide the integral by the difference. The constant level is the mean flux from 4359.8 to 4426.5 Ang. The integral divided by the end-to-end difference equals -109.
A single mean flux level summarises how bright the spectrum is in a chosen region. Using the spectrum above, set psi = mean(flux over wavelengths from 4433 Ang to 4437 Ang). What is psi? 30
